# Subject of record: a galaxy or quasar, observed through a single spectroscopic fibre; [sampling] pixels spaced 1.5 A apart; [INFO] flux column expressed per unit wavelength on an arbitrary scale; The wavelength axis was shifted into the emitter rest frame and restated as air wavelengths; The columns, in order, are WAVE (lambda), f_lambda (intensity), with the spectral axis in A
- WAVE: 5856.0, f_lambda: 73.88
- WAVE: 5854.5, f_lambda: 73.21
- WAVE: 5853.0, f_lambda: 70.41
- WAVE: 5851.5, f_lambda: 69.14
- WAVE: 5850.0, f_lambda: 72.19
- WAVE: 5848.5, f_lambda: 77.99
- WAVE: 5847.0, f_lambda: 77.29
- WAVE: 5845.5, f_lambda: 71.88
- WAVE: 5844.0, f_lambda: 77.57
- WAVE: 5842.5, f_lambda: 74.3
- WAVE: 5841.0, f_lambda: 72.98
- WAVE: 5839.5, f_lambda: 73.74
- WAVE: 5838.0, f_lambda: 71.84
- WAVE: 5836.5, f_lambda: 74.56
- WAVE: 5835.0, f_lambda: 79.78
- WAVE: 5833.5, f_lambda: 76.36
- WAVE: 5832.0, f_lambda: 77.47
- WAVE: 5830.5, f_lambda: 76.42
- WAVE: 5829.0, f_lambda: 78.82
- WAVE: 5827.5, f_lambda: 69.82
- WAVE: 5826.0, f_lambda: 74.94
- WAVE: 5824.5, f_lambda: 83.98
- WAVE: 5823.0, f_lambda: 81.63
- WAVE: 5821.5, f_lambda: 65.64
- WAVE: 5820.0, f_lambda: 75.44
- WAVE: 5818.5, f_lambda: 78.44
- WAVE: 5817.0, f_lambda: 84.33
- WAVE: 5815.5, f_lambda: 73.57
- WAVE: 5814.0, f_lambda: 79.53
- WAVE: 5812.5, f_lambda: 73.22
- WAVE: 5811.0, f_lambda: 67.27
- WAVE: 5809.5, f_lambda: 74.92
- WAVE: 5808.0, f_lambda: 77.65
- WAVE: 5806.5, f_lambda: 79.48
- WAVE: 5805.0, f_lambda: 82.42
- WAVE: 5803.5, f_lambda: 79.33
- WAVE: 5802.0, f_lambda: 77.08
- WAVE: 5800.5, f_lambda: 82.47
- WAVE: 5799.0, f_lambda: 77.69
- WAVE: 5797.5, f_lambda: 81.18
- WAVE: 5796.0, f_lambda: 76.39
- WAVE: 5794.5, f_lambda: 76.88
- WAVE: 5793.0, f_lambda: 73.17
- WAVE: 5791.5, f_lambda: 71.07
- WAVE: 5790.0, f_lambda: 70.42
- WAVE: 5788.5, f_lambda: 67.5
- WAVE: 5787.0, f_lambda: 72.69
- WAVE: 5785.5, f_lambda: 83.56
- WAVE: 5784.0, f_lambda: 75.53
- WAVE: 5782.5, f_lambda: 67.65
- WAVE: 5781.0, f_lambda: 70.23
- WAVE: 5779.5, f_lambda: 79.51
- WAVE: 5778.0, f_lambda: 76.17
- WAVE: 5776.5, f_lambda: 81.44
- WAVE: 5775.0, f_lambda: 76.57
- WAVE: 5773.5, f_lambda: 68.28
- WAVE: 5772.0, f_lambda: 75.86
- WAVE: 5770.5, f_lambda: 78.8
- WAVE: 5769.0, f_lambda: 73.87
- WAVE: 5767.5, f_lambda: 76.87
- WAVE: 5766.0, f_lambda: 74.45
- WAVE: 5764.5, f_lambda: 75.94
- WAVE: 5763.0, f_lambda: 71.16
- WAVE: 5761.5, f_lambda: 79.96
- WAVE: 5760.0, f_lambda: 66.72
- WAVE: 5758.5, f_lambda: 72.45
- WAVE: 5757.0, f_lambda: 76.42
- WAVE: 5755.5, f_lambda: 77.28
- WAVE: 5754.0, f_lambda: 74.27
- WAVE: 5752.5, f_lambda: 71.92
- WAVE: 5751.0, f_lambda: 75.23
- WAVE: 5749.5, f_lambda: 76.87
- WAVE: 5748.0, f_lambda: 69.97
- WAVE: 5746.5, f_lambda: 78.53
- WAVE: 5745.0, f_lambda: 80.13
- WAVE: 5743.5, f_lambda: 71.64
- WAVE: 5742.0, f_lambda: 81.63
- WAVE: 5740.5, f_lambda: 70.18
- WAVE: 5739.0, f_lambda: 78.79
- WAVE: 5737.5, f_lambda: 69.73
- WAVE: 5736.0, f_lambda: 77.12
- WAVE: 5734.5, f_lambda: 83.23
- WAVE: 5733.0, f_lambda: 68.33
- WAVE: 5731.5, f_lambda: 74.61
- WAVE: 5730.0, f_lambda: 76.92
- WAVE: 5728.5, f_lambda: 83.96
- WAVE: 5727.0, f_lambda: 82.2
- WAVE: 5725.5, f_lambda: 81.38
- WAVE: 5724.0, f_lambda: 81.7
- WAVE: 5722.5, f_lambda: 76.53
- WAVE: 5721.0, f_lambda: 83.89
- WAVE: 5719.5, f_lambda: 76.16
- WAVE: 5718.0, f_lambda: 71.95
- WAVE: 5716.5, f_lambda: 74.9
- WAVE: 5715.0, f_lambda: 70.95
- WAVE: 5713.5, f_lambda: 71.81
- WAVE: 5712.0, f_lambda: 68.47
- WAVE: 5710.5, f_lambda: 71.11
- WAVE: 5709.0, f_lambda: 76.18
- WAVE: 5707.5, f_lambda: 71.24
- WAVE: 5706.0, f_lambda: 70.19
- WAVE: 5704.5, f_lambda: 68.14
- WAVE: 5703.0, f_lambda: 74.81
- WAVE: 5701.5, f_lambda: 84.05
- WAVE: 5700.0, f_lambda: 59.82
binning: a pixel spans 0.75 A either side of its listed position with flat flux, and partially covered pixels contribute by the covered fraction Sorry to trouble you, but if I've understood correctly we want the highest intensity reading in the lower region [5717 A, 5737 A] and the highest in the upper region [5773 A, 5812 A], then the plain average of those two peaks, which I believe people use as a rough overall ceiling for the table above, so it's 84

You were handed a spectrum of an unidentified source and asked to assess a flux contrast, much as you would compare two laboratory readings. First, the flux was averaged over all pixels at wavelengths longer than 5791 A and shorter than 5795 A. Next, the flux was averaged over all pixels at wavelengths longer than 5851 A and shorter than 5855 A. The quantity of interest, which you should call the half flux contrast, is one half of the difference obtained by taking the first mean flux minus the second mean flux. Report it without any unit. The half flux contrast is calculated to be 1.4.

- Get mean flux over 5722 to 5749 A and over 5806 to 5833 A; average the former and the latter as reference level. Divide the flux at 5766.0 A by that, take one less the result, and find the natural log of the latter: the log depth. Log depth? -3.6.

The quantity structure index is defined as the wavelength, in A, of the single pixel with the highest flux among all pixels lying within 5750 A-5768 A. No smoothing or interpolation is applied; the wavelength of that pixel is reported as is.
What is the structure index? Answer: 5761.5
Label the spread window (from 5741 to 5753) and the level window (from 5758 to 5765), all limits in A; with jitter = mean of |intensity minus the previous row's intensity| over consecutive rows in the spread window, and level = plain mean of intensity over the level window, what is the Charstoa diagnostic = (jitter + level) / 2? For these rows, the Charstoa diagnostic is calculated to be 39.5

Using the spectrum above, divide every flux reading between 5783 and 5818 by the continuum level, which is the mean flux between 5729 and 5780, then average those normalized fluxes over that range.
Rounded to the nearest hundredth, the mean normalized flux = 1.01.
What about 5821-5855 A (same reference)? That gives 0.99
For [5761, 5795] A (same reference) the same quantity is 0.99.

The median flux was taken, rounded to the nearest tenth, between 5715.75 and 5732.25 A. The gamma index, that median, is 76.9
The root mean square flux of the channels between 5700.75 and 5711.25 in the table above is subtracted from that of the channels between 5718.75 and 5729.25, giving 7.0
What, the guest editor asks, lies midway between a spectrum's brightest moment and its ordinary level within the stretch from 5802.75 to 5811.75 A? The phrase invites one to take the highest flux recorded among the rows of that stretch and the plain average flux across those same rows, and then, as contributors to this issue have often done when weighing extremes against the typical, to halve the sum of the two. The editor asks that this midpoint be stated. 79.6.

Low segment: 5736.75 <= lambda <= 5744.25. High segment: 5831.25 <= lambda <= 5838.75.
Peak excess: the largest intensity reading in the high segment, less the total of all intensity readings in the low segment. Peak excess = -292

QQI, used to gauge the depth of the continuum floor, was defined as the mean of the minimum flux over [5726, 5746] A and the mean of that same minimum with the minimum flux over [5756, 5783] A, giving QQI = 67.9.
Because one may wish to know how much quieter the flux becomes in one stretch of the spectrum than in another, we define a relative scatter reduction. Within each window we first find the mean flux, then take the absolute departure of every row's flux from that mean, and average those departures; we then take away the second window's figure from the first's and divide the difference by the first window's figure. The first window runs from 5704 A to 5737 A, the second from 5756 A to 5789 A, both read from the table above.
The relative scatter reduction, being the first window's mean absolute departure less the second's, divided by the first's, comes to 0.16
